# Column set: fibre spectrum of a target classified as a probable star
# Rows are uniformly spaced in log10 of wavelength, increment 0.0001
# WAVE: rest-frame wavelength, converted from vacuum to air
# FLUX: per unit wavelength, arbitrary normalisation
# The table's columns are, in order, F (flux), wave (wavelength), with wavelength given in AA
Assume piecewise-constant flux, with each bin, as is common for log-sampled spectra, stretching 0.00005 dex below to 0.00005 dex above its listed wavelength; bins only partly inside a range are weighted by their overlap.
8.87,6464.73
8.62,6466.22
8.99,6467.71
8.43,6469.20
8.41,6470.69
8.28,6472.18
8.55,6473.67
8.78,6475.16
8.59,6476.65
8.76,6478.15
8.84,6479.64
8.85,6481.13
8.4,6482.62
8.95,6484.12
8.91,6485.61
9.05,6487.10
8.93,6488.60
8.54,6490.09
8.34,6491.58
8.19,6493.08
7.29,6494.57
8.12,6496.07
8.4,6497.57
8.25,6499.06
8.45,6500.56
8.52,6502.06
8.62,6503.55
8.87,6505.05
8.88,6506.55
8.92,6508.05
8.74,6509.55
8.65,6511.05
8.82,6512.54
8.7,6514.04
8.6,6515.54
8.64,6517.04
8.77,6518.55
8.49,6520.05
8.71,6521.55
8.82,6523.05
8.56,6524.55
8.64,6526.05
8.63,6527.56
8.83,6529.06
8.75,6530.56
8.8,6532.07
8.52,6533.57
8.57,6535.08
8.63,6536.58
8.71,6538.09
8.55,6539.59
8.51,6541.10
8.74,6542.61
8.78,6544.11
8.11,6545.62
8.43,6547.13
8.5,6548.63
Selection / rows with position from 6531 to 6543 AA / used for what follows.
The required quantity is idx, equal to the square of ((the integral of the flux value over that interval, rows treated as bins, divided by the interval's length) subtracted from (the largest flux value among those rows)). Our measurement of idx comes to 0.032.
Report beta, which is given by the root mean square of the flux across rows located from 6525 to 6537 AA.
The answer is 8.67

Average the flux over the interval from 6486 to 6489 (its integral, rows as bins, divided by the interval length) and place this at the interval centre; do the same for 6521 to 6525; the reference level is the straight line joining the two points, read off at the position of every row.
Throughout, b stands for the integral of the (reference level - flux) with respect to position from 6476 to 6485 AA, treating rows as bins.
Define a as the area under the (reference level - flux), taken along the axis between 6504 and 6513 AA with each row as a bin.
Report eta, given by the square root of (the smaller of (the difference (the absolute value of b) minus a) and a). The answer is 0.4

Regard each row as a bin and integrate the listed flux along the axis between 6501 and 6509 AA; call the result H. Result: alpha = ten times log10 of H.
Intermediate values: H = 70.0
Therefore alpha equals 18.4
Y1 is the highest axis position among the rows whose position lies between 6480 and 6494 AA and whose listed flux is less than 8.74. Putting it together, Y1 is 6493.08 AA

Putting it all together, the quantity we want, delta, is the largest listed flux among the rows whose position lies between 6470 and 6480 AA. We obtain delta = 8.84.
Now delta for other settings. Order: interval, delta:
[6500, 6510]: 8.92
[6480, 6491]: 9.05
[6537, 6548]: 8.78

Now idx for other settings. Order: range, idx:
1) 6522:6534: 0.016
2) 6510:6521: 0.022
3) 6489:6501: 0.106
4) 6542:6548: 0.067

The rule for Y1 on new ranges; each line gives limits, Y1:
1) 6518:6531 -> 6527.56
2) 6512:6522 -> 6521.55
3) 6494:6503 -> 6502.06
